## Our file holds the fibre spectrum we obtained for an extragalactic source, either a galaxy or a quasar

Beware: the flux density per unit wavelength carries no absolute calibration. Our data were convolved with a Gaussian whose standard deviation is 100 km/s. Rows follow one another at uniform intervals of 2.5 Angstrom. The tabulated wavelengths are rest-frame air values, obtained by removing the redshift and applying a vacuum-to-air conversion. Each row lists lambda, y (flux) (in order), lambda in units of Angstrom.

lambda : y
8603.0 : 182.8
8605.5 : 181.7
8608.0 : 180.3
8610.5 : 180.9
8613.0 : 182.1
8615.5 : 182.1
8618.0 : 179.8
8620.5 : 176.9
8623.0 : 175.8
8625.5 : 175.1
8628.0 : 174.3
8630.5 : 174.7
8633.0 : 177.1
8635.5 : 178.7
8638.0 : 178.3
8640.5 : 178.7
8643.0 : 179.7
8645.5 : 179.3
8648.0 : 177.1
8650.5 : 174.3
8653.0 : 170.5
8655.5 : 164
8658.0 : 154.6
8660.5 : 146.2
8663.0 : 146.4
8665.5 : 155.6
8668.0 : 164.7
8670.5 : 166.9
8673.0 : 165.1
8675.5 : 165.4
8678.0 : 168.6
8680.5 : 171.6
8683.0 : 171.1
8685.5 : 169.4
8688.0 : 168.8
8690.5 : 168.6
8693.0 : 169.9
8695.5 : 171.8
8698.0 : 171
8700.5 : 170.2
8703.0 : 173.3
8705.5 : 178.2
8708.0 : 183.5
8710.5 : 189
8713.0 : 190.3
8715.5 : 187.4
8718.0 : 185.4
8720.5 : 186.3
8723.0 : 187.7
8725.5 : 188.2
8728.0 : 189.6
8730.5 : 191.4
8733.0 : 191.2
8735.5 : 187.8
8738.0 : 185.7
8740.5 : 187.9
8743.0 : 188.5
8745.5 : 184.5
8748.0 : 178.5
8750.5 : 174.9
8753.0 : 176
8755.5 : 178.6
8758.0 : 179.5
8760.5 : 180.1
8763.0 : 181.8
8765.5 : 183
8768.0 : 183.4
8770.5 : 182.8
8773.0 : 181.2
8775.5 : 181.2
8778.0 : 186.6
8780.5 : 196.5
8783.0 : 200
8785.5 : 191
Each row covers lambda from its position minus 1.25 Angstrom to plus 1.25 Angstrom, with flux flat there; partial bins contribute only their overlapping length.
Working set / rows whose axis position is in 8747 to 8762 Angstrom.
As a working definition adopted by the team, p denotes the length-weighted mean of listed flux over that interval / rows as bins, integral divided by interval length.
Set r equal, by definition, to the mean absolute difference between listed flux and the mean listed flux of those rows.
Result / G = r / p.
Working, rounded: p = 178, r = 1.7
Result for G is 0.009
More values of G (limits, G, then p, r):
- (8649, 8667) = 0.058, 159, 9.3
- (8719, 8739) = 0.009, 188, 1.7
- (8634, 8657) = 0.023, 175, 4.0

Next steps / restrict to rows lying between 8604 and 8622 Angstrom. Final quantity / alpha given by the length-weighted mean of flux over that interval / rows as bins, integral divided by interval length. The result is 181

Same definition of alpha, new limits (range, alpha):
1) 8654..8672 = 157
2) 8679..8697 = 170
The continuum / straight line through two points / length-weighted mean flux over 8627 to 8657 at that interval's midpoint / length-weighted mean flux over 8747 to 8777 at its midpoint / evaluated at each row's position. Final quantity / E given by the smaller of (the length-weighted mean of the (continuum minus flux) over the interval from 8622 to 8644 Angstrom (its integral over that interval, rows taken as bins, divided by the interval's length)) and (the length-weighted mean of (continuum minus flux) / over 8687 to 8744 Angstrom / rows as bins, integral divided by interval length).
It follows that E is -4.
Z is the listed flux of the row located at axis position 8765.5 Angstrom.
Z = 183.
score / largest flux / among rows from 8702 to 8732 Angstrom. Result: 191.4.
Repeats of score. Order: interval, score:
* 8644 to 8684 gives 179.3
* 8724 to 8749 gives 191.4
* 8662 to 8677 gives 166.9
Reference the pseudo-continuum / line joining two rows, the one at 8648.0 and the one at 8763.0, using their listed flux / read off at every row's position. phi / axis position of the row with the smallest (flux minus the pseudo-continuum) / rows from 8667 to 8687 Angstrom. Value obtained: 8668.0 Angstrom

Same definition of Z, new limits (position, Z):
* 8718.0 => 185.4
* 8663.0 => 146.4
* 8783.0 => 200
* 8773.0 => 181.2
